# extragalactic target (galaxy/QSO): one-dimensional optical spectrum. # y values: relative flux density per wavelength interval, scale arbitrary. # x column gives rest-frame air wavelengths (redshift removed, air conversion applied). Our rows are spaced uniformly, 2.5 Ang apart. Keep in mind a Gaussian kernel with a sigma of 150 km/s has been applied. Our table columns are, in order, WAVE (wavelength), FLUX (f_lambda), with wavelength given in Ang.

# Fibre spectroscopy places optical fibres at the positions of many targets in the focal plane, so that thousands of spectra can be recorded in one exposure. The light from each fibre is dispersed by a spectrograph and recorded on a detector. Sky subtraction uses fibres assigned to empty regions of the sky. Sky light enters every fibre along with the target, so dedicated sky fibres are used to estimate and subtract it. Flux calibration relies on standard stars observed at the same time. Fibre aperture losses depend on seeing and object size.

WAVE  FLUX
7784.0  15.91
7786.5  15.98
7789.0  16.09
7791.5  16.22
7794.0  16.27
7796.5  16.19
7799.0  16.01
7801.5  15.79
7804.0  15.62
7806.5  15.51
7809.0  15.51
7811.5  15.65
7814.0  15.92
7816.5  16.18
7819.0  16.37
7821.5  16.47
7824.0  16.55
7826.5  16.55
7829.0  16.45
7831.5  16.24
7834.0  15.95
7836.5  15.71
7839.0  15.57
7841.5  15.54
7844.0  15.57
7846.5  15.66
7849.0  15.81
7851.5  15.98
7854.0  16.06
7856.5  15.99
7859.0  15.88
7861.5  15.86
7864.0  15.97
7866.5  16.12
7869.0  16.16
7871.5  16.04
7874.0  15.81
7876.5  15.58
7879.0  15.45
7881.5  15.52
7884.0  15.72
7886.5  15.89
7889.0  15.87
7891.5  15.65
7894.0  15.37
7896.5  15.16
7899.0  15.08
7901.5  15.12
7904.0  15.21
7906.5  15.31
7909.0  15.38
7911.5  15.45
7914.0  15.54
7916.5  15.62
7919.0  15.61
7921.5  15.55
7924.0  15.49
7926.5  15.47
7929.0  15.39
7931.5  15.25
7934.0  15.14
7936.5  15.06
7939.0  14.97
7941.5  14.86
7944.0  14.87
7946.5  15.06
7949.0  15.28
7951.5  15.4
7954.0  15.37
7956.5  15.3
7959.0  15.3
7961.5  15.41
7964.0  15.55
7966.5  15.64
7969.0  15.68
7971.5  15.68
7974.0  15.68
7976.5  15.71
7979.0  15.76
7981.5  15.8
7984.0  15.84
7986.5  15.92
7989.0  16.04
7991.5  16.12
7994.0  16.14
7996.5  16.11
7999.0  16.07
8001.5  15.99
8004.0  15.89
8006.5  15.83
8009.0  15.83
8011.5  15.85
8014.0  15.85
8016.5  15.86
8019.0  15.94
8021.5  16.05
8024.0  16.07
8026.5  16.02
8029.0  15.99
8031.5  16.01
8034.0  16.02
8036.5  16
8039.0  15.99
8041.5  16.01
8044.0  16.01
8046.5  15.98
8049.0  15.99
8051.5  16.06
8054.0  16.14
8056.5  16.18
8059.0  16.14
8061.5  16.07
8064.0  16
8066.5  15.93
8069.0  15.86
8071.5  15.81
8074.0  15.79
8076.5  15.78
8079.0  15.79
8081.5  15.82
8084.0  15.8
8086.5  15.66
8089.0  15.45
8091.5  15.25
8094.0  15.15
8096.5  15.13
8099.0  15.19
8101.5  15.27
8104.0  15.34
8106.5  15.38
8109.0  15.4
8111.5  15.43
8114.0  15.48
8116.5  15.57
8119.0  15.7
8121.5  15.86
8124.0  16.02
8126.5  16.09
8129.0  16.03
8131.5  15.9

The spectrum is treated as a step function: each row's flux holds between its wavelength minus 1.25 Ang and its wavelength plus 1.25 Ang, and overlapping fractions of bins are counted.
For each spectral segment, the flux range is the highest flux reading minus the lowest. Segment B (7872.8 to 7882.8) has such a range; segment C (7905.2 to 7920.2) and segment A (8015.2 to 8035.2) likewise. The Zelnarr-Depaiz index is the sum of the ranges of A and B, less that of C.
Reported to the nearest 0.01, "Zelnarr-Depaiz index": 0.26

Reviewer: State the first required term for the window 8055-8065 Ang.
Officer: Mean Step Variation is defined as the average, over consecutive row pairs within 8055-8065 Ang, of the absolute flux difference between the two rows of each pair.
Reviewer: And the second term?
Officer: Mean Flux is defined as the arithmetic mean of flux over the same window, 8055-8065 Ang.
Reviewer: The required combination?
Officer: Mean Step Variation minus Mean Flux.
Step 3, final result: -16.04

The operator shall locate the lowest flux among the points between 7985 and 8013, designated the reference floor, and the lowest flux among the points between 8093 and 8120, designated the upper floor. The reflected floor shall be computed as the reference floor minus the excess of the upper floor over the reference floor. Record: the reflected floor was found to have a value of 16.5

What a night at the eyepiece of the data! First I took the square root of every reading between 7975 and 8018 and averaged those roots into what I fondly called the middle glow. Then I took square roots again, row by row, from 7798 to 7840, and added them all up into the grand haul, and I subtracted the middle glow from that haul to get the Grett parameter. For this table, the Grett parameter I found 64.0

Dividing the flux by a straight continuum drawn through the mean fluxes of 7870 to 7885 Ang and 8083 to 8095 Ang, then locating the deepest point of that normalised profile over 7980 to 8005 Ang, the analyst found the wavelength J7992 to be 7981.5 Ang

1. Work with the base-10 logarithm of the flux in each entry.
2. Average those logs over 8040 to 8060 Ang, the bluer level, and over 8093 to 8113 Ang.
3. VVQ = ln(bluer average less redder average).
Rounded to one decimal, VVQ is -3.8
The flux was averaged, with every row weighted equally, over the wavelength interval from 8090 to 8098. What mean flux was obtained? 15.2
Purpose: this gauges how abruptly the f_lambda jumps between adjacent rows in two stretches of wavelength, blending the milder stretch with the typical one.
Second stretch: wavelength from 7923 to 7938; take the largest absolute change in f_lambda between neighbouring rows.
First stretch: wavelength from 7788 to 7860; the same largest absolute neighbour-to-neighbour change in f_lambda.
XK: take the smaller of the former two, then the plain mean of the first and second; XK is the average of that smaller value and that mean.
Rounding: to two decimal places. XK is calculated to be 0.18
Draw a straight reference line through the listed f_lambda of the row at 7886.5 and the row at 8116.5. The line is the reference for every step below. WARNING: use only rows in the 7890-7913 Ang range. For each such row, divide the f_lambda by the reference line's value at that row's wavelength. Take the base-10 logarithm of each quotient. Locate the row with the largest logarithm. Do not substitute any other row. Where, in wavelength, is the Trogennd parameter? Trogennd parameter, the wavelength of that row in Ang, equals 7891.5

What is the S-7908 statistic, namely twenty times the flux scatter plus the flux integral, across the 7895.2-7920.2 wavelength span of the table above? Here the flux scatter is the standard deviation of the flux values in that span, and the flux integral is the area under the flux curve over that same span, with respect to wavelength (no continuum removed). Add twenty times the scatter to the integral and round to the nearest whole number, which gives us 388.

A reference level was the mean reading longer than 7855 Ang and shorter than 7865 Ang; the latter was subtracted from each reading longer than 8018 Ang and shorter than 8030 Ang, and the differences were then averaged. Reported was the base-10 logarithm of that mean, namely -1.1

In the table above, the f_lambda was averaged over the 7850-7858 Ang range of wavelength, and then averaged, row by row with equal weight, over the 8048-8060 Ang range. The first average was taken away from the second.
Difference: 0.1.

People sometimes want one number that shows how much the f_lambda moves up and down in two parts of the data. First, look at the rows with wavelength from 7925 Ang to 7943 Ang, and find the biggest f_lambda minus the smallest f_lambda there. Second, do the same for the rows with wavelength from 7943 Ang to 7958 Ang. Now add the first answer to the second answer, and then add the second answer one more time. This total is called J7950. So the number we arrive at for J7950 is 1.7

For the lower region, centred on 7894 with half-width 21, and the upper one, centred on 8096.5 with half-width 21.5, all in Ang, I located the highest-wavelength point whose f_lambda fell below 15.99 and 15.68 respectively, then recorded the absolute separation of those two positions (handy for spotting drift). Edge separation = 202.5 Ang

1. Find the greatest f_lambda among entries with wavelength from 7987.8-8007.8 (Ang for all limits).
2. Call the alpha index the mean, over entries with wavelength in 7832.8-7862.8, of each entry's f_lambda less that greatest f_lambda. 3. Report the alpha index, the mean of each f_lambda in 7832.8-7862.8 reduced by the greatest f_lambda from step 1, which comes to -0.3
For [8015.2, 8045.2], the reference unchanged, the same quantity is -0.1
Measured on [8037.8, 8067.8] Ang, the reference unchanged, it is -0.1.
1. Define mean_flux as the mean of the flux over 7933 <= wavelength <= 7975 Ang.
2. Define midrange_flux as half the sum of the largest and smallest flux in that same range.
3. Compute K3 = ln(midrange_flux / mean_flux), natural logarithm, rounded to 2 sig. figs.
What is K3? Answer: -0.0025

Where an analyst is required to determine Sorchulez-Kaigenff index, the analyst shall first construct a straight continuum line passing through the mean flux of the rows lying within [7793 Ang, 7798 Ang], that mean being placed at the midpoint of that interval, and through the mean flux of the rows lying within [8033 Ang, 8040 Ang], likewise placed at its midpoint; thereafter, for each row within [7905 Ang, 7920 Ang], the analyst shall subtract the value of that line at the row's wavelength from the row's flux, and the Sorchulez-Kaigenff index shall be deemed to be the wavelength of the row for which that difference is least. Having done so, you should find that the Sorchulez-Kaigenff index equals 7906.5 Ang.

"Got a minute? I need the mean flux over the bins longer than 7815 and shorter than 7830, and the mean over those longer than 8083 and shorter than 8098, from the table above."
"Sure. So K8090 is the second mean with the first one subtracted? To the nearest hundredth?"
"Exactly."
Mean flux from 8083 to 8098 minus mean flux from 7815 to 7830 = -1.02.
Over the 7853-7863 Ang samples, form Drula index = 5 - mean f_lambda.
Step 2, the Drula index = -10.9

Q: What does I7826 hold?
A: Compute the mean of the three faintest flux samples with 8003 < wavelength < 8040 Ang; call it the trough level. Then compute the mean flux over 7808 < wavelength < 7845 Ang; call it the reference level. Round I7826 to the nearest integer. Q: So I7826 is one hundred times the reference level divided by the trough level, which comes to 101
